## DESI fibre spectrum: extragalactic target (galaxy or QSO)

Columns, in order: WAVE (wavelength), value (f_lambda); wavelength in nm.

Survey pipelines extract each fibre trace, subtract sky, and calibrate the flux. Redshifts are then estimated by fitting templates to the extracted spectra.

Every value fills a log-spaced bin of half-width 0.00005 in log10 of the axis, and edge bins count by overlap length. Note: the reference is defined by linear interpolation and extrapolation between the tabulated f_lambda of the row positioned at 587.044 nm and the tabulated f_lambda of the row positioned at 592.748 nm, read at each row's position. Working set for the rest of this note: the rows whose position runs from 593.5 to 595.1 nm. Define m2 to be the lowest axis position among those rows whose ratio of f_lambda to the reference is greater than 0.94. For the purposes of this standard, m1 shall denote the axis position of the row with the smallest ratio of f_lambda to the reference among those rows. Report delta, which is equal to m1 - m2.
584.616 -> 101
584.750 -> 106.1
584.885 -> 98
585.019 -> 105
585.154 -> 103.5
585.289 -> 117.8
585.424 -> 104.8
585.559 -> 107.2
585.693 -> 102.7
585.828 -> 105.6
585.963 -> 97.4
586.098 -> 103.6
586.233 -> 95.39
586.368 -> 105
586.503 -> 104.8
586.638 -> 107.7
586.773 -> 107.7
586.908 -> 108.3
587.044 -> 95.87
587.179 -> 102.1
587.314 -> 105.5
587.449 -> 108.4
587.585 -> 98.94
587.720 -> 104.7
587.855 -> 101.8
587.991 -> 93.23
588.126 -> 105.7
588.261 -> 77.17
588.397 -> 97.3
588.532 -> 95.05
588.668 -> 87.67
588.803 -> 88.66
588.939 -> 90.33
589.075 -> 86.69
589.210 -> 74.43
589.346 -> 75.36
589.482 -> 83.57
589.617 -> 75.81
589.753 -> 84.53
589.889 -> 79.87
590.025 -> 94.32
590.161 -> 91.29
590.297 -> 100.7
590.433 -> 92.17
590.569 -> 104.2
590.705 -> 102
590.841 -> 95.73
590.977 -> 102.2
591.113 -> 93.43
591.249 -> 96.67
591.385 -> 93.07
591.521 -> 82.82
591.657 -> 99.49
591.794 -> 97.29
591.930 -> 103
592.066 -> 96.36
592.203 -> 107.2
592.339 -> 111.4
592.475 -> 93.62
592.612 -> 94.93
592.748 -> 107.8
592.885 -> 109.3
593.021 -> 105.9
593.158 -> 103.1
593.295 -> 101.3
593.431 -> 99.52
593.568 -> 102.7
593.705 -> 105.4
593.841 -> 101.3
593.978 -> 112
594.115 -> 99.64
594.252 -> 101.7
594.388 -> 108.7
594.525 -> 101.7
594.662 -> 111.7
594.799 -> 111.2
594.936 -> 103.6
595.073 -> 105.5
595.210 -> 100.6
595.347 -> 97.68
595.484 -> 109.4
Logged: 0.41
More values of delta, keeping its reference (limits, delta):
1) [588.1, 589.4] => 1.08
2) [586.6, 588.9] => 1.62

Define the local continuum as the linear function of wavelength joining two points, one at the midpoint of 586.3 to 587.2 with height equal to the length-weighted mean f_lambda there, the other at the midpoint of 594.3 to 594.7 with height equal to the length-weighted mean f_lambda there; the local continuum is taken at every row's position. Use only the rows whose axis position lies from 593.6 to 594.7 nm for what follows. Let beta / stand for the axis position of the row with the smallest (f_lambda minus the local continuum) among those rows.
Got 594.115 nm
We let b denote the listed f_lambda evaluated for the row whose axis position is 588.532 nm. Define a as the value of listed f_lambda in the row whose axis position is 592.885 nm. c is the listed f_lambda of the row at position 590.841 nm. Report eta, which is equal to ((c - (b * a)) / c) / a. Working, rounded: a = 109.3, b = 95.05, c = 95.73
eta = -0.98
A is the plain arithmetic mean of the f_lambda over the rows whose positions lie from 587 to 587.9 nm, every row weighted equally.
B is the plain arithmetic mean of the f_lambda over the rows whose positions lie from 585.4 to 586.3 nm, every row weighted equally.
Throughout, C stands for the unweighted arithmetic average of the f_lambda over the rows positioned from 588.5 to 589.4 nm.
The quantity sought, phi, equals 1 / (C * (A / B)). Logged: 0.0117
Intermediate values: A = 102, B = 102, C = 85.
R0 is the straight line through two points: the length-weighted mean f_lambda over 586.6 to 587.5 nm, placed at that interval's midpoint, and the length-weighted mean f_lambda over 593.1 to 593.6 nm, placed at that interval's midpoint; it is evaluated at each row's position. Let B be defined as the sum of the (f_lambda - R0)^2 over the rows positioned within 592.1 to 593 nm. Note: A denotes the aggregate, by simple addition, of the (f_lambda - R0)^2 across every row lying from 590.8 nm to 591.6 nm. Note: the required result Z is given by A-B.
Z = 329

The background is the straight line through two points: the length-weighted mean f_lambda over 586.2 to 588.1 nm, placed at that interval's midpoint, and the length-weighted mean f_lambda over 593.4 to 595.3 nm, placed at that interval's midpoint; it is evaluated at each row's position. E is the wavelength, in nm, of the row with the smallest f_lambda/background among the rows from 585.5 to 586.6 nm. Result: 586.233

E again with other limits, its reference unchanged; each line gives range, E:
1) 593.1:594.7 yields 594.115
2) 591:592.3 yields 591.521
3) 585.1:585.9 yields 585.693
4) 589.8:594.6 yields 589.889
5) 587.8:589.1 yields 588.261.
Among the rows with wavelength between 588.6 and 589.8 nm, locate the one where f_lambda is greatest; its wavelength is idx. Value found 588.939 nm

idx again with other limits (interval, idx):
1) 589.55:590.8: 590.569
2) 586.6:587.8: 587.449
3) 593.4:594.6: 593.978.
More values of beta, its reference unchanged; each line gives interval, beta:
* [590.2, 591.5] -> 590.433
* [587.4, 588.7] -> 588.261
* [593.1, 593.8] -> 593.431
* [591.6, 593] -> 592.475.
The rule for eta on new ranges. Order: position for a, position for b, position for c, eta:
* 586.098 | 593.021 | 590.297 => -1.04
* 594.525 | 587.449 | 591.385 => -1.15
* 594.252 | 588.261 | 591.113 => -0.82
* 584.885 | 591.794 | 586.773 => -0.89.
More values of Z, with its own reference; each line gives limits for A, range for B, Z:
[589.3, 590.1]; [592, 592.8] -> 2666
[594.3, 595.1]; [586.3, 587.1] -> 215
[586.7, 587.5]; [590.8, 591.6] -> -531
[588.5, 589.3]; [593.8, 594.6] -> 1745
